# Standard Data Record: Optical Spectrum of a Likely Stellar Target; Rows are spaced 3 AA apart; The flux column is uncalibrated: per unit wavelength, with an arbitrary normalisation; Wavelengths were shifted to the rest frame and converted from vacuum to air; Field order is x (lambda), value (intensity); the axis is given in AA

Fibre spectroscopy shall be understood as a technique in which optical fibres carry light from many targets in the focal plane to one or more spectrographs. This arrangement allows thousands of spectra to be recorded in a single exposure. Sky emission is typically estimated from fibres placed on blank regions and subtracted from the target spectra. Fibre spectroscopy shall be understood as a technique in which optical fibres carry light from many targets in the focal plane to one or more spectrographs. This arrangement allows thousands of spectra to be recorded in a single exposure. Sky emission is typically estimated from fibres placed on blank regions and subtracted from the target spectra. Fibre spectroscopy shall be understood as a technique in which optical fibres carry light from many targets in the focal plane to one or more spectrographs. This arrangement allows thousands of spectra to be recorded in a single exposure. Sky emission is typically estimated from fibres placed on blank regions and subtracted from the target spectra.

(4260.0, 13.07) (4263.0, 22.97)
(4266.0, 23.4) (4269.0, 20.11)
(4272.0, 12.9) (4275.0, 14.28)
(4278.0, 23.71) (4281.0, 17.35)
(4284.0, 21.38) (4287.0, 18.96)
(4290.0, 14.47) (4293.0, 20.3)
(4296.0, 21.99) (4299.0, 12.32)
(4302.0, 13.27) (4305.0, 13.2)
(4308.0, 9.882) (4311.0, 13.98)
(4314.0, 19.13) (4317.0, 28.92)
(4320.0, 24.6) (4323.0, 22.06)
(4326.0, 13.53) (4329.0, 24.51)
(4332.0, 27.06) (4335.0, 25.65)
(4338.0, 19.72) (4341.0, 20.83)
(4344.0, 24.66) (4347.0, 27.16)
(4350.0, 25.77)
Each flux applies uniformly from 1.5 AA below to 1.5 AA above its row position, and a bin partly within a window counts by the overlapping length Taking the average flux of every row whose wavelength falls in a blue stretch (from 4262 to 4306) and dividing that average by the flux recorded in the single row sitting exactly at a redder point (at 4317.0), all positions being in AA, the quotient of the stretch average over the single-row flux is 0.62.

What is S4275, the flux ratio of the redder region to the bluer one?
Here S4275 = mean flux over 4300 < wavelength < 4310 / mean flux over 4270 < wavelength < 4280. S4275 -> 0.7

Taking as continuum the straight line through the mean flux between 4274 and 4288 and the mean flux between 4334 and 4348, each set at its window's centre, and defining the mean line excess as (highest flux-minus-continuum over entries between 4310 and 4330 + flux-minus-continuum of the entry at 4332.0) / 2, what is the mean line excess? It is 6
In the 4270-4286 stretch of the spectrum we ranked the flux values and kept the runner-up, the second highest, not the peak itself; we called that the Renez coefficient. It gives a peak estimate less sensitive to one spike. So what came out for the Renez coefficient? 21.38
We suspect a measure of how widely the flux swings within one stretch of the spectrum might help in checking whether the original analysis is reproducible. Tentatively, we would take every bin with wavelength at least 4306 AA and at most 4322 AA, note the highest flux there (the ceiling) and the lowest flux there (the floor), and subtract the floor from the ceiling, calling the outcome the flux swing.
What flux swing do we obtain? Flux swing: 19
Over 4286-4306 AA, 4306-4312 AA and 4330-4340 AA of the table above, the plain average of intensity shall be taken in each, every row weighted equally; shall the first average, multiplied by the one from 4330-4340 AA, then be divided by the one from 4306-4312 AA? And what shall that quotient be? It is 33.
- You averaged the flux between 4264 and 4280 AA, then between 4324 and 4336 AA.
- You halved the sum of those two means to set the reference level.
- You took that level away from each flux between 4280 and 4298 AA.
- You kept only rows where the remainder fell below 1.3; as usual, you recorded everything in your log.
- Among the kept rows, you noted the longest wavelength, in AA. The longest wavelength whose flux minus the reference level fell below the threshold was 4296.0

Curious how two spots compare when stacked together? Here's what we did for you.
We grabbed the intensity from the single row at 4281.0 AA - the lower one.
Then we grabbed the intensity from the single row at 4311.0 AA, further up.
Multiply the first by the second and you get 243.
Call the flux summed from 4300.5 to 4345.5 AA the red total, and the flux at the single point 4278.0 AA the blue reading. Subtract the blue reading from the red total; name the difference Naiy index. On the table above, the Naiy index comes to 277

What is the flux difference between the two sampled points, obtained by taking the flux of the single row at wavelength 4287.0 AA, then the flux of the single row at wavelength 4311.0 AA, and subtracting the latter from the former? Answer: 5.0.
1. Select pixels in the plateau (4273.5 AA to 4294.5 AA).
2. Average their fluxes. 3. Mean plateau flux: 19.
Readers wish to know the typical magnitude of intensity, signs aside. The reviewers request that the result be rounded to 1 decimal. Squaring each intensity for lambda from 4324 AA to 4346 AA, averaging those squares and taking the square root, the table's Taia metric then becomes 22.7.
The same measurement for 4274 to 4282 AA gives 18.9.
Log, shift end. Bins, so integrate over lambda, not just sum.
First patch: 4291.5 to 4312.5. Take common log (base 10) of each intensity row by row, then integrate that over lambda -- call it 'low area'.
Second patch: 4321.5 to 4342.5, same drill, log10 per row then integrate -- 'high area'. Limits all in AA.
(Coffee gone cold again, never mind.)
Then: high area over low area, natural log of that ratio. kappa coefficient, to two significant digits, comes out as 0.14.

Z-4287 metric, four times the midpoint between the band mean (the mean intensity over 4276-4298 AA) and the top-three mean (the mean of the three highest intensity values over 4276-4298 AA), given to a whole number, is 84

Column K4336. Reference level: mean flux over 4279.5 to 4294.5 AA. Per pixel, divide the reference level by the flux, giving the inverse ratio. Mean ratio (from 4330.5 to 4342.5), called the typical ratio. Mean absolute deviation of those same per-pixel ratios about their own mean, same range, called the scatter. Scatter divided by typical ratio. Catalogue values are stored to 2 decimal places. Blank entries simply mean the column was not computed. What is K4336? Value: 0.13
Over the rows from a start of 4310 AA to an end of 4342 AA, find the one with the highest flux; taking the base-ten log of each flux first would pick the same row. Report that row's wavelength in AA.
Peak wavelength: 4317.0 AA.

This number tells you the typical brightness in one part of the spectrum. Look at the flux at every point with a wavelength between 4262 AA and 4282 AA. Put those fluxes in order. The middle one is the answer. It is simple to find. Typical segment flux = 20.1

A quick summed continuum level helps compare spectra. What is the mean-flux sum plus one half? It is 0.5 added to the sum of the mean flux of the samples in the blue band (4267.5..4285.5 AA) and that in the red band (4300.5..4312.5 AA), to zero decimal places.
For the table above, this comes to 31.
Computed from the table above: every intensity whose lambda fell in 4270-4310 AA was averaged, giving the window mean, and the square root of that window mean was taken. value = 4.06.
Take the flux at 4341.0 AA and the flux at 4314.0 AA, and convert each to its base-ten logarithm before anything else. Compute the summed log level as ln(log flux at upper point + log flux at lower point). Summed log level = 0.96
